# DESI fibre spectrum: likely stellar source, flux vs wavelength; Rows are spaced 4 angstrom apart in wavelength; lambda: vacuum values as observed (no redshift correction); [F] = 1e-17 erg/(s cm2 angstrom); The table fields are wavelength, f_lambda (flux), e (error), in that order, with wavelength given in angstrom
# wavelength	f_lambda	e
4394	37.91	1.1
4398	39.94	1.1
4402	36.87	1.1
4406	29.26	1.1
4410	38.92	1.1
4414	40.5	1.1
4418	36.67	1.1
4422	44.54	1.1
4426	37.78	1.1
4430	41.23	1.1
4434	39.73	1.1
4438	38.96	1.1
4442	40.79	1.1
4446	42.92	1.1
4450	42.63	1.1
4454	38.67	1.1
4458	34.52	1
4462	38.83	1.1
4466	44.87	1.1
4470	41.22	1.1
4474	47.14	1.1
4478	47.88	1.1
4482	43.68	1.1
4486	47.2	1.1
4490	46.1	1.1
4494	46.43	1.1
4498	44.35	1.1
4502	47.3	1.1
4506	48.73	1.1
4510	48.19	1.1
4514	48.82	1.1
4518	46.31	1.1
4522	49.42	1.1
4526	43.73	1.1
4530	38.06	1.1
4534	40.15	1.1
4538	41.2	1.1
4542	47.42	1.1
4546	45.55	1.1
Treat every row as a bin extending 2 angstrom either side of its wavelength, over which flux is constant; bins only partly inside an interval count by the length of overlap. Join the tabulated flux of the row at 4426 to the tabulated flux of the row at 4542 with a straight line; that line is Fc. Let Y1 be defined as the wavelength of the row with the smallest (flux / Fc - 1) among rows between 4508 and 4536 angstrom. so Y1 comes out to 4530 angstrom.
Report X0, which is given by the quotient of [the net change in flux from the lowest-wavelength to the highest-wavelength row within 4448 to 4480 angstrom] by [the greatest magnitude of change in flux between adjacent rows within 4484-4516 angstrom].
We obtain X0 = 1.8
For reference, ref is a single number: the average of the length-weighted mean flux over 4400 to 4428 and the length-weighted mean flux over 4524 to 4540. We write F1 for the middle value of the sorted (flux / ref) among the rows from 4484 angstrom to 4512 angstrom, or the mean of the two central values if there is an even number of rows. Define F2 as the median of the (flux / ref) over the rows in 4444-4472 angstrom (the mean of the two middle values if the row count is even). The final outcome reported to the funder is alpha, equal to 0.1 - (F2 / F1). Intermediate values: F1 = 1.20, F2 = 1.05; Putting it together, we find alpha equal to -0.773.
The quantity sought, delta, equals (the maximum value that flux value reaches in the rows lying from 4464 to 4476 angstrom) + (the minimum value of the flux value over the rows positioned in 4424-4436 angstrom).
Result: 84.9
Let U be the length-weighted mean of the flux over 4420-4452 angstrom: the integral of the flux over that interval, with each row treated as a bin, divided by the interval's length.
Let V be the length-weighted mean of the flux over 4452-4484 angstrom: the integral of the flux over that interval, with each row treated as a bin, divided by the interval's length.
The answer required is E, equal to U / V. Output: 0.98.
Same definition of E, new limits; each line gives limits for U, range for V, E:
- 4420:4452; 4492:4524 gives 0.87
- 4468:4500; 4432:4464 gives 1.15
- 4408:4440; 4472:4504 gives 0.86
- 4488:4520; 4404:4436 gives 1.22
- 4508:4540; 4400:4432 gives 1.16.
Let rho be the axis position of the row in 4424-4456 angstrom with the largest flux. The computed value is 4446 angstrom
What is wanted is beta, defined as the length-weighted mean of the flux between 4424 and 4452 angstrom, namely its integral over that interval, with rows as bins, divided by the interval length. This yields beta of 41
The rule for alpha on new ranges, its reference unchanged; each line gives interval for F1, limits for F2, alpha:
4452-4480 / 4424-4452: -0.890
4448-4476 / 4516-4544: -0.961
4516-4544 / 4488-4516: -0.982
